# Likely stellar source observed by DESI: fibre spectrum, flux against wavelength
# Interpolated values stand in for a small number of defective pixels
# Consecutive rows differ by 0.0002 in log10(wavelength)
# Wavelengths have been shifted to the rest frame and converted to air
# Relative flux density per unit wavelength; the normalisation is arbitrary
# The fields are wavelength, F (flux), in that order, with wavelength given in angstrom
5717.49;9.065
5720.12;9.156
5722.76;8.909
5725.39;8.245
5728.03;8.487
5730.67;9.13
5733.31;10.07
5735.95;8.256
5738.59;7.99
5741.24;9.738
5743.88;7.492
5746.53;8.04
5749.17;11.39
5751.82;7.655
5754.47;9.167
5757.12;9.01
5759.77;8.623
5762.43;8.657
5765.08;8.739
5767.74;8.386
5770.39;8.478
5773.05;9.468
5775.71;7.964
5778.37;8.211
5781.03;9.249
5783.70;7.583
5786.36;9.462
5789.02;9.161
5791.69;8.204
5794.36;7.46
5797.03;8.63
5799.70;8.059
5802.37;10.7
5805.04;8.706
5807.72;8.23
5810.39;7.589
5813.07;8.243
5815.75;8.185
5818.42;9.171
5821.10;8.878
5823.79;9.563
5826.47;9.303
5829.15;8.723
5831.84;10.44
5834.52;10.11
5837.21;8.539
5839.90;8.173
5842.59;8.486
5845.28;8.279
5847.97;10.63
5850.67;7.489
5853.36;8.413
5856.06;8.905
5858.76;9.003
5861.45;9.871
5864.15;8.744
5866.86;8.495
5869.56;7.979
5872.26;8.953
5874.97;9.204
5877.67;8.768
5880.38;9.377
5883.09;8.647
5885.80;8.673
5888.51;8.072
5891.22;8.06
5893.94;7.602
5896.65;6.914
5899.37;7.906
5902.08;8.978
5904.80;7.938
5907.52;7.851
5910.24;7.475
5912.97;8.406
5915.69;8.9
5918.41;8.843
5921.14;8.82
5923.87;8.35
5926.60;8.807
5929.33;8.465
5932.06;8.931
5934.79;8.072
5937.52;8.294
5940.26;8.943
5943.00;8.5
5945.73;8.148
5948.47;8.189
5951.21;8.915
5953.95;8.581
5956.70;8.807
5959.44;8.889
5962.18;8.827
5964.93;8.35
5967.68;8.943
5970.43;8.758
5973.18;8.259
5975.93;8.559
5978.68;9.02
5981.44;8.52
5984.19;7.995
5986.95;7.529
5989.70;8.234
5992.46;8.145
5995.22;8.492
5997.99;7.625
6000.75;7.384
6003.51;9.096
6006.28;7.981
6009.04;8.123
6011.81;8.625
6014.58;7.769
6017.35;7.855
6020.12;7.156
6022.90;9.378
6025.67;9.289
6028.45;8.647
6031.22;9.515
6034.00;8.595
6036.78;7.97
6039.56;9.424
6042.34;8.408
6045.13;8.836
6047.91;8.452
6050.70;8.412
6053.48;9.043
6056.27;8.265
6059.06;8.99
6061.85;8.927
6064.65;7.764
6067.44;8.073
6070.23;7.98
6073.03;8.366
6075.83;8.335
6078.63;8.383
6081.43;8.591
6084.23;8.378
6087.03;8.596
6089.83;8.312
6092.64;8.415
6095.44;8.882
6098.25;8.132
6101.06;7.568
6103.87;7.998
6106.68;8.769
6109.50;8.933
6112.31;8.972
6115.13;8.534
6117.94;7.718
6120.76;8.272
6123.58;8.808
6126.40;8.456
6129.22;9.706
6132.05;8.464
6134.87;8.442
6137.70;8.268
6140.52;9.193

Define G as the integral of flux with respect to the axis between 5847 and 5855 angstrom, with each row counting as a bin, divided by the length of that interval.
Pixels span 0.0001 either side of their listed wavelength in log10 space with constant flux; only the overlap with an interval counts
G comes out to 8.8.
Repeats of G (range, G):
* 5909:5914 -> 7.9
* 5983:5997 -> 8.1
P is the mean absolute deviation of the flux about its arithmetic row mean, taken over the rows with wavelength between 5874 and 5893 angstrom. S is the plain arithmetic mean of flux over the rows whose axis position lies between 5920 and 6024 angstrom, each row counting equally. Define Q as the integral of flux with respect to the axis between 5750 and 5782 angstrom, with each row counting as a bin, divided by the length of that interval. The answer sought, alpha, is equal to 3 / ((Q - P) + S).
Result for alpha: 0.180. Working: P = 0.37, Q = 8.67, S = 8.40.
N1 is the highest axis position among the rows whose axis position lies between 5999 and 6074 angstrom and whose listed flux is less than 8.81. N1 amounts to 6073.03 angstrom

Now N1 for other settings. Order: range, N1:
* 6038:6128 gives 6126.40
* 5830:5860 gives 5853.36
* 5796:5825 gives 5815.75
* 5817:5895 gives 5893.94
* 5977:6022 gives 6020.12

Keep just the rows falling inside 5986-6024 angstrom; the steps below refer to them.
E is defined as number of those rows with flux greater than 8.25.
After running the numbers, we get 4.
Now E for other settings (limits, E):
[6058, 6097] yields 11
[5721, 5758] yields 9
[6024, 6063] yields 13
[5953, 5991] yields 11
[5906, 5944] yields 11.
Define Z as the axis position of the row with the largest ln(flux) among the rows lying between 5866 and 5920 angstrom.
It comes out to 5880.38 angstrom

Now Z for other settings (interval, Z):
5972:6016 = 6003.51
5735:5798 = 5749.17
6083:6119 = 6112.31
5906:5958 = 5940.26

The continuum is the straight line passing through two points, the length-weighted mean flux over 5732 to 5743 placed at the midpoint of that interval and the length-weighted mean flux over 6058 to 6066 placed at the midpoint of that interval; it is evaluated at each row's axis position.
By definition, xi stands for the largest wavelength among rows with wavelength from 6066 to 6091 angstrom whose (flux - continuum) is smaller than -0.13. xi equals 6089.83 angstrom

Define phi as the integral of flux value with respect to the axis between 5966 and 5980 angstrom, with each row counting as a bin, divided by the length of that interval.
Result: 8.70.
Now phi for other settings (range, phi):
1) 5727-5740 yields 8.80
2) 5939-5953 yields 8.54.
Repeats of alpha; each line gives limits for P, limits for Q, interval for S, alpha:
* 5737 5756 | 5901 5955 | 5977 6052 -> 0.191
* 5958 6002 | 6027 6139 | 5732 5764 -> 0.177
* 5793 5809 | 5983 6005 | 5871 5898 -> 0.190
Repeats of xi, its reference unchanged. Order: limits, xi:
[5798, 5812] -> 5810.39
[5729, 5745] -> 5743.88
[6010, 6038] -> 6036.78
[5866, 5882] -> 5869.56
